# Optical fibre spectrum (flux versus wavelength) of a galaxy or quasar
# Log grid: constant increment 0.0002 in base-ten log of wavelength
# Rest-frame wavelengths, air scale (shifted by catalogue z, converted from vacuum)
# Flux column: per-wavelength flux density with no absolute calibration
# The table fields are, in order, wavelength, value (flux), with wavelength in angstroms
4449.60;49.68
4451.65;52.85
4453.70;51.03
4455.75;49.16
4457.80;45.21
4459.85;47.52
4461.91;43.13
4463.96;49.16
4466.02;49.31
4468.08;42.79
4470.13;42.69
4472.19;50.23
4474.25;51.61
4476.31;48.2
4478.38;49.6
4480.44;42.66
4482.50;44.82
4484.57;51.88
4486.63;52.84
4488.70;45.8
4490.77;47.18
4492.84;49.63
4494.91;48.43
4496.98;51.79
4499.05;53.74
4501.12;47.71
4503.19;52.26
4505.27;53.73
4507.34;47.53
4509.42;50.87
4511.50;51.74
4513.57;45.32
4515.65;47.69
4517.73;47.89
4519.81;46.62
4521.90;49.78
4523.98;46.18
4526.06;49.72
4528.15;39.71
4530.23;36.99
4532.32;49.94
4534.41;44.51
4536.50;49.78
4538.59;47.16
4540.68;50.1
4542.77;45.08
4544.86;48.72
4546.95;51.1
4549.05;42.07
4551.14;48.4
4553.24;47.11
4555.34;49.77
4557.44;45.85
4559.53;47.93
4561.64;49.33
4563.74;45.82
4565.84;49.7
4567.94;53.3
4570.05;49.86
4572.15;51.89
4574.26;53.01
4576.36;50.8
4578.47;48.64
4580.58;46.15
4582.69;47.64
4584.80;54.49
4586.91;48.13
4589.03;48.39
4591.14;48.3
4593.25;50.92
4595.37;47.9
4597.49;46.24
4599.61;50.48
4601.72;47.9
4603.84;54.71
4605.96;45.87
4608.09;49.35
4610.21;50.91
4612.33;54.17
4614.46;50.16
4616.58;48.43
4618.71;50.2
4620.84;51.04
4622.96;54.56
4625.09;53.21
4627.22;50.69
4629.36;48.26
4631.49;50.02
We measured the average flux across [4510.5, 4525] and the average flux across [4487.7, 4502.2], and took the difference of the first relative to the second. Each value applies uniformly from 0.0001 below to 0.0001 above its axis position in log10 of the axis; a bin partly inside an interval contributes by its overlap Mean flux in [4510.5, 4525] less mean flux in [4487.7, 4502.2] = -1.3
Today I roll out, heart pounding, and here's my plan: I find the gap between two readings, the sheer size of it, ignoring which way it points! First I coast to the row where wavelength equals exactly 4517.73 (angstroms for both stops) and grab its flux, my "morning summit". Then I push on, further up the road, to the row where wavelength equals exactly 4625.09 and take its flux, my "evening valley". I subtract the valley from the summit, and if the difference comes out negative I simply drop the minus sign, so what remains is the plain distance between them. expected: 5.3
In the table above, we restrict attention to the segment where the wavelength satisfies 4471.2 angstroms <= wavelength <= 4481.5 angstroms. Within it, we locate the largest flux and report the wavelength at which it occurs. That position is 4474.25 angstroms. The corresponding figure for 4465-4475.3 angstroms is 4474.25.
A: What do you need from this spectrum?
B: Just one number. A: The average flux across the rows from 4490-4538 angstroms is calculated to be 48.2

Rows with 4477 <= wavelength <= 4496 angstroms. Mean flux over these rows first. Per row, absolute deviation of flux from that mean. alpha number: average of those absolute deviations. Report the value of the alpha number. 2.6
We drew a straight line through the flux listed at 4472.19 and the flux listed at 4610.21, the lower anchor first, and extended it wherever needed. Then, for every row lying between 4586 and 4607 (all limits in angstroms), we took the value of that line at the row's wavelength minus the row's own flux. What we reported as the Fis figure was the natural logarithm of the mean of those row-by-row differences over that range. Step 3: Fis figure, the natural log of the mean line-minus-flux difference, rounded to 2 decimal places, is 0.67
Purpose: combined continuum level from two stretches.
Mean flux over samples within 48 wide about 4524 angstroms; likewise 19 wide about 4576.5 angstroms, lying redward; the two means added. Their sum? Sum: 98.5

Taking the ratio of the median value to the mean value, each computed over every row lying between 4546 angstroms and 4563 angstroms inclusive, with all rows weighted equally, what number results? 1.01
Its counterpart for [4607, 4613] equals 0.99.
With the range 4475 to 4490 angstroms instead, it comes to 1.00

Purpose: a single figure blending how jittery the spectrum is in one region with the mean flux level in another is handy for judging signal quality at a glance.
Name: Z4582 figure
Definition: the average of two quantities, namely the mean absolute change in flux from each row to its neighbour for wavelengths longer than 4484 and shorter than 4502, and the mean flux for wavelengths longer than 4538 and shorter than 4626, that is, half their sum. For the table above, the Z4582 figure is 26.2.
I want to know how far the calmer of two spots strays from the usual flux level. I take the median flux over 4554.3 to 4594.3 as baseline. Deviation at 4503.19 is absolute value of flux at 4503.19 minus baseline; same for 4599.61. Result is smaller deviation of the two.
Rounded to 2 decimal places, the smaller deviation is 1.15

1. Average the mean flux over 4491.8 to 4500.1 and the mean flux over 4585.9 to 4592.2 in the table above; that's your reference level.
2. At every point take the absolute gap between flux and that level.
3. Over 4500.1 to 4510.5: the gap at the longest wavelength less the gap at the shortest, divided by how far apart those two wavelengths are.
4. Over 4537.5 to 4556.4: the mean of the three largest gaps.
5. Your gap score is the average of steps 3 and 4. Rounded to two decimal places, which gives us 2.38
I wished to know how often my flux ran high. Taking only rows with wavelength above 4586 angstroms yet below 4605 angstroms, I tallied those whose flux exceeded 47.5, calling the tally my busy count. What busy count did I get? 8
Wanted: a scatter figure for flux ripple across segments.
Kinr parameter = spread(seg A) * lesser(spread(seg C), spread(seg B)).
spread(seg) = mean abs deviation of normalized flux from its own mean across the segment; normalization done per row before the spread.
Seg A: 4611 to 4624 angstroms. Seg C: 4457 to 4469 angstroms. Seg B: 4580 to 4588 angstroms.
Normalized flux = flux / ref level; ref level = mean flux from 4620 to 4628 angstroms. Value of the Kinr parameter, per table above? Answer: 0.0018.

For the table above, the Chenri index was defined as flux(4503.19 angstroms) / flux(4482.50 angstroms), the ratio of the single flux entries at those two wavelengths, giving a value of 1.17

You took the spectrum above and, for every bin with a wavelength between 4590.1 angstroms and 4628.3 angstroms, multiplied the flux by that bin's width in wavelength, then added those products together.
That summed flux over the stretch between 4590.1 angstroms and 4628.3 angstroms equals 1921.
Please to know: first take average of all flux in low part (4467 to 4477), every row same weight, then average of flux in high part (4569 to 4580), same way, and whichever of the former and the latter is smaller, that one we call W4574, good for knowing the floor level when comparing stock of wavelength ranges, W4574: 47.1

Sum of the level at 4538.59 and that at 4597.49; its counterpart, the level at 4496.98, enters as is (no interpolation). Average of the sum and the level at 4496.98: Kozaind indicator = 72.6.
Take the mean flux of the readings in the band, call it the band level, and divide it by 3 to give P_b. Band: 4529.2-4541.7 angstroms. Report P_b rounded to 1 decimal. 15.5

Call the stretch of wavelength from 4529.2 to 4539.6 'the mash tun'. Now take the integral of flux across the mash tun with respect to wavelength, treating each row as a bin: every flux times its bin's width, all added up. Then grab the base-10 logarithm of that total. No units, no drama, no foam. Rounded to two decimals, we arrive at 2.68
